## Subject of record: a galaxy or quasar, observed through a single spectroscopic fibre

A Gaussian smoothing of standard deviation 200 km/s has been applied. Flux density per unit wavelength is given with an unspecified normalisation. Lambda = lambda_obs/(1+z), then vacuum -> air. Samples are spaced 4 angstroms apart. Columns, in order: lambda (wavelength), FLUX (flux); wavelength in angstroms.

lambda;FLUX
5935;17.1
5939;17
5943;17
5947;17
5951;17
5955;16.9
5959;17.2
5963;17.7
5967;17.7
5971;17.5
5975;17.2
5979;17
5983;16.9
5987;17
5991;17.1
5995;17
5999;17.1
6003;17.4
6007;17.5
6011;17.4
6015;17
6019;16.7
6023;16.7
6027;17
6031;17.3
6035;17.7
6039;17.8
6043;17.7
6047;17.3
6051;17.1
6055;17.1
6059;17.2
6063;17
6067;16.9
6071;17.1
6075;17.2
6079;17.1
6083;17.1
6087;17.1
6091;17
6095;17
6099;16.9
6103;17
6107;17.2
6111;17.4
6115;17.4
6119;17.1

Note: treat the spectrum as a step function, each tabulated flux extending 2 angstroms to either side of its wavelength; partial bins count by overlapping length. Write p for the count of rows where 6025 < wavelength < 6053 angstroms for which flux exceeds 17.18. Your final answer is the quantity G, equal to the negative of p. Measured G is -5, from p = 5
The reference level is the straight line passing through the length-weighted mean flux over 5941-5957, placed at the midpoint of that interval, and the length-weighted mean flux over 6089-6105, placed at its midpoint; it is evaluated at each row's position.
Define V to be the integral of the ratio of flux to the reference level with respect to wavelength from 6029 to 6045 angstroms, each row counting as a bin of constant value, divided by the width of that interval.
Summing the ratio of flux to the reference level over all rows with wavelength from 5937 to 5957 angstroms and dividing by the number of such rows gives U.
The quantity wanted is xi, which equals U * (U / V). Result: 0.96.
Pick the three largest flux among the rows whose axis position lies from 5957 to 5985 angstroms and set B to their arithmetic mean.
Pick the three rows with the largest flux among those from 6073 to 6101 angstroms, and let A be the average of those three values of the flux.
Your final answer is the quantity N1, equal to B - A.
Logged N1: 0.5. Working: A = 17.1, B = 17.63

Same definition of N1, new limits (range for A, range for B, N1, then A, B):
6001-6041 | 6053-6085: -0.5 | 17.7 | 17.17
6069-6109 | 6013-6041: 0.4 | 17.2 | 17.60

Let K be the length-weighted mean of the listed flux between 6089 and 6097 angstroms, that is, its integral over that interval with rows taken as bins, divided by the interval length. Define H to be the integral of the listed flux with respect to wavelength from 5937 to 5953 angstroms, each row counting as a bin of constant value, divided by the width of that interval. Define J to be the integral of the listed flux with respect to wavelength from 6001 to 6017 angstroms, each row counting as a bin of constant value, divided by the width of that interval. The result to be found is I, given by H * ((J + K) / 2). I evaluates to 292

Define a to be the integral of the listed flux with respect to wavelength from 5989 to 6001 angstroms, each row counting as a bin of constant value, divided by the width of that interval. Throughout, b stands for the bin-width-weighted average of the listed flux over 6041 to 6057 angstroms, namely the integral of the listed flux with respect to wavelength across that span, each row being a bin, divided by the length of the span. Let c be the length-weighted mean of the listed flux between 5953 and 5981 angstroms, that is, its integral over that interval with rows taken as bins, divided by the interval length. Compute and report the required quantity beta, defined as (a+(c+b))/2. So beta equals 25.8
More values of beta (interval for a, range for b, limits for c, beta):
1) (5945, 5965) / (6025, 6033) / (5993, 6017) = 25.8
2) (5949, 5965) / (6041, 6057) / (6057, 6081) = 25.8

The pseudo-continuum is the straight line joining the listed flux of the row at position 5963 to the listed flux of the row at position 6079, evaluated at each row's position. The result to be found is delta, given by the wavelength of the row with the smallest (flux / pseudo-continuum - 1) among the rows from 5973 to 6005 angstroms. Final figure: 5983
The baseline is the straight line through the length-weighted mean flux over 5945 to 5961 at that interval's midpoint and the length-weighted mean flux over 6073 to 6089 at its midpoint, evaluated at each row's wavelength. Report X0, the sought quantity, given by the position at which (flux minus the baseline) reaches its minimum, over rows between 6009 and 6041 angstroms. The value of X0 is 6023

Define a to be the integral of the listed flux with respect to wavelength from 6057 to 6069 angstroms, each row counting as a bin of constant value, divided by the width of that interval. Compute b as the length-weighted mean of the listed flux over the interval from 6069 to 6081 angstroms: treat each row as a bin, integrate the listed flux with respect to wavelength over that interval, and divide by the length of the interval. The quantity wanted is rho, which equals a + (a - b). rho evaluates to 16.9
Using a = 17.0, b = 17.13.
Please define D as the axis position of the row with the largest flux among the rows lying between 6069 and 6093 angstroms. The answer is 6075 angstroms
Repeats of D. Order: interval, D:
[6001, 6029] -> 6007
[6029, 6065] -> 6039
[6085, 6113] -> 6111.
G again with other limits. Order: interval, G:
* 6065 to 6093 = -1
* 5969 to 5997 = -2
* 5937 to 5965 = -2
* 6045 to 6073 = -2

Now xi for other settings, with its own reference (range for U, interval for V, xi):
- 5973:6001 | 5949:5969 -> 0.99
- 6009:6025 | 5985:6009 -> 0.98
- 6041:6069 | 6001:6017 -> 1.00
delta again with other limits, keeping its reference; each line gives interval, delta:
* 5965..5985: 5983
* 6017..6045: 6019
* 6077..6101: 6099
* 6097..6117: 6099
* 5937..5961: 5955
